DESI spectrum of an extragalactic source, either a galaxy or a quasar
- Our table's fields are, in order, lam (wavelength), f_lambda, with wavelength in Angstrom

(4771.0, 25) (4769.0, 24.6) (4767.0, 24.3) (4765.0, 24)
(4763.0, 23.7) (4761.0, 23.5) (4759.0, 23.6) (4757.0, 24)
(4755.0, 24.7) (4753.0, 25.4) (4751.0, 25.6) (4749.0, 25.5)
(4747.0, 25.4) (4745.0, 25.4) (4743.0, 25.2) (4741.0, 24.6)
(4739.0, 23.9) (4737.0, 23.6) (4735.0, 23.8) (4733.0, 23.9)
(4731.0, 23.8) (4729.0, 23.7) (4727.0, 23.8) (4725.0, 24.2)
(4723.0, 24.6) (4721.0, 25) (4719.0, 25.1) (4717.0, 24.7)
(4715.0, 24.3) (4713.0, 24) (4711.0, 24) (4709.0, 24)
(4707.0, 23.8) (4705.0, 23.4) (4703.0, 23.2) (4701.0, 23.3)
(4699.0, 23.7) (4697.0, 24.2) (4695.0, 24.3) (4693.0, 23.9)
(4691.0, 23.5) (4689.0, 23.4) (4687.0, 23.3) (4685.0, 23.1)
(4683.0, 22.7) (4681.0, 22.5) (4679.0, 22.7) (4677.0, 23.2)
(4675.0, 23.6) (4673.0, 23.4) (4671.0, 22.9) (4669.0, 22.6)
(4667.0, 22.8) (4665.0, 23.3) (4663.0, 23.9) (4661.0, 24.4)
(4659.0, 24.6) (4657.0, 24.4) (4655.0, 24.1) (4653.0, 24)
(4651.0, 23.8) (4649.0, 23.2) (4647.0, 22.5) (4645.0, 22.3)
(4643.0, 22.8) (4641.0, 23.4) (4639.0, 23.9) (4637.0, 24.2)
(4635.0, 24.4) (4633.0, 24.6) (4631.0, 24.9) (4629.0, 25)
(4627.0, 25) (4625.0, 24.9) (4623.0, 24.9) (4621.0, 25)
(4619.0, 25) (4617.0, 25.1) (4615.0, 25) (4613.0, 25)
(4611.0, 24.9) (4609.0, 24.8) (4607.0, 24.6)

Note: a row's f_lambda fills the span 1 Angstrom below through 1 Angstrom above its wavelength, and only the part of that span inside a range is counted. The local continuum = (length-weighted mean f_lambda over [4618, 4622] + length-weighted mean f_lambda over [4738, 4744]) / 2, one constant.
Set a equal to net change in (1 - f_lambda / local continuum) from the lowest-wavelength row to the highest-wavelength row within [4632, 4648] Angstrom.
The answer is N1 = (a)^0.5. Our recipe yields 0.29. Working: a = 0.08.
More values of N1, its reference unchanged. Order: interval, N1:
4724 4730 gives 0.14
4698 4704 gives 0.14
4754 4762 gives 0.22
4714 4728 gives 0.14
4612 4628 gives 0.00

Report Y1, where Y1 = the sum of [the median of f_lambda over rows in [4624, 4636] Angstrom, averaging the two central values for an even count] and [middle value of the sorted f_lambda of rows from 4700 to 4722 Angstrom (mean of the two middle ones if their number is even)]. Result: 48.9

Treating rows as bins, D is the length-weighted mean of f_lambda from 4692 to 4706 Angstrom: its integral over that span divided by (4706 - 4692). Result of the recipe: 23.71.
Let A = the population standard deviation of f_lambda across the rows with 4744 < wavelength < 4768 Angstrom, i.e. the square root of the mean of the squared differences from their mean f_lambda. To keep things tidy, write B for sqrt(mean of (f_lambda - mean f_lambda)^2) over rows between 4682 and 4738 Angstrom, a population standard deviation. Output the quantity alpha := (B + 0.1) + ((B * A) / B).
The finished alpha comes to 1.44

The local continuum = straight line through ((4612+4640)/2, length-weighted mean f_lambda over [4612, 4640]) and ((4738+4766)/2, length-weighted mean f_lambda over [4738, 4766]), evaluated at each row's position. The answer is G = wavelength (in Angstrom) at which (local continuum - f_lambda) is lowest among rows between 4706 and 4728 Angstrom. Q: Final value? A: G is 4719.0 Angstrom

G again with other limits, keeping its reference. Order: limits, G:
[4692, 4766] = 4751.0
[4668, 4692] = 4675.0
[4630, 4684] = 4631.0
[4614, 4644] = 4617.0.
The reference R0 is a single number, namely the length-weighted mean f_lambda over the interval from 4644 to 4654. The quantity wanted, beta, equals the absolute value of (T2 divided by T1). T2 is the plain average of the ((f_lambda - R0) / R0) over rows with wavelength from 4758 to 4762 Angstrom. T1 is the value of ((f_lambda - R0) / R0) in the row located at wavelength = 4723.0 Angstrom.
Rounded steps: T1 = 0.062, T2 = 0.0168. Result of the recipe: 0.3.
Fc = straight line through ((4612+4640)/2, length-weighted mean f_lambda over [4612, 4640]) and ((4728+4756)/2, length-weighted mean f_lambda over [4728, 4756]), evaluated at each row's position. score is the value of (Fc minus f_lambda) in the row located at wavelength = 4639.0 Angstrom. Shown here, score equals 0.9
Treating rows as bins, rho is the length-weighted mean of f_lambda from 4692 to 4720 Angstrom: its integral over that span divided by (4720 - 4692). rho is 23.99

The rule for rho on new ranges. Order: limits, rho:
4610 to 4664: 24.27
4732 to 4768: 24.45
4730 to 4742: 23.93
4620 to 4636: 24.84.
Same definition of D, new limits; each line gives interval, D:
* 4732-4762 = 24.54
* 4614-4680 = 23.93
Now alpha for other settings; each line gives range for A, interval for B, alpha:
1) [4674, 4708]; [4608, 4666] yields 1.39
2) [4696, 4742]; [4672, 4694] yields 1.00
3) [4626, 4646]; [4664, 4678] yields 1.33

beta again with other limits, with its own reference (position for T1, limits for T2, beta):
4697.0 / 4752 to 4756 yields 1.8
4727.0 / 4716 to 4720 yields 2.7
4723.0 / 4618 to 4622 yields 1.3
